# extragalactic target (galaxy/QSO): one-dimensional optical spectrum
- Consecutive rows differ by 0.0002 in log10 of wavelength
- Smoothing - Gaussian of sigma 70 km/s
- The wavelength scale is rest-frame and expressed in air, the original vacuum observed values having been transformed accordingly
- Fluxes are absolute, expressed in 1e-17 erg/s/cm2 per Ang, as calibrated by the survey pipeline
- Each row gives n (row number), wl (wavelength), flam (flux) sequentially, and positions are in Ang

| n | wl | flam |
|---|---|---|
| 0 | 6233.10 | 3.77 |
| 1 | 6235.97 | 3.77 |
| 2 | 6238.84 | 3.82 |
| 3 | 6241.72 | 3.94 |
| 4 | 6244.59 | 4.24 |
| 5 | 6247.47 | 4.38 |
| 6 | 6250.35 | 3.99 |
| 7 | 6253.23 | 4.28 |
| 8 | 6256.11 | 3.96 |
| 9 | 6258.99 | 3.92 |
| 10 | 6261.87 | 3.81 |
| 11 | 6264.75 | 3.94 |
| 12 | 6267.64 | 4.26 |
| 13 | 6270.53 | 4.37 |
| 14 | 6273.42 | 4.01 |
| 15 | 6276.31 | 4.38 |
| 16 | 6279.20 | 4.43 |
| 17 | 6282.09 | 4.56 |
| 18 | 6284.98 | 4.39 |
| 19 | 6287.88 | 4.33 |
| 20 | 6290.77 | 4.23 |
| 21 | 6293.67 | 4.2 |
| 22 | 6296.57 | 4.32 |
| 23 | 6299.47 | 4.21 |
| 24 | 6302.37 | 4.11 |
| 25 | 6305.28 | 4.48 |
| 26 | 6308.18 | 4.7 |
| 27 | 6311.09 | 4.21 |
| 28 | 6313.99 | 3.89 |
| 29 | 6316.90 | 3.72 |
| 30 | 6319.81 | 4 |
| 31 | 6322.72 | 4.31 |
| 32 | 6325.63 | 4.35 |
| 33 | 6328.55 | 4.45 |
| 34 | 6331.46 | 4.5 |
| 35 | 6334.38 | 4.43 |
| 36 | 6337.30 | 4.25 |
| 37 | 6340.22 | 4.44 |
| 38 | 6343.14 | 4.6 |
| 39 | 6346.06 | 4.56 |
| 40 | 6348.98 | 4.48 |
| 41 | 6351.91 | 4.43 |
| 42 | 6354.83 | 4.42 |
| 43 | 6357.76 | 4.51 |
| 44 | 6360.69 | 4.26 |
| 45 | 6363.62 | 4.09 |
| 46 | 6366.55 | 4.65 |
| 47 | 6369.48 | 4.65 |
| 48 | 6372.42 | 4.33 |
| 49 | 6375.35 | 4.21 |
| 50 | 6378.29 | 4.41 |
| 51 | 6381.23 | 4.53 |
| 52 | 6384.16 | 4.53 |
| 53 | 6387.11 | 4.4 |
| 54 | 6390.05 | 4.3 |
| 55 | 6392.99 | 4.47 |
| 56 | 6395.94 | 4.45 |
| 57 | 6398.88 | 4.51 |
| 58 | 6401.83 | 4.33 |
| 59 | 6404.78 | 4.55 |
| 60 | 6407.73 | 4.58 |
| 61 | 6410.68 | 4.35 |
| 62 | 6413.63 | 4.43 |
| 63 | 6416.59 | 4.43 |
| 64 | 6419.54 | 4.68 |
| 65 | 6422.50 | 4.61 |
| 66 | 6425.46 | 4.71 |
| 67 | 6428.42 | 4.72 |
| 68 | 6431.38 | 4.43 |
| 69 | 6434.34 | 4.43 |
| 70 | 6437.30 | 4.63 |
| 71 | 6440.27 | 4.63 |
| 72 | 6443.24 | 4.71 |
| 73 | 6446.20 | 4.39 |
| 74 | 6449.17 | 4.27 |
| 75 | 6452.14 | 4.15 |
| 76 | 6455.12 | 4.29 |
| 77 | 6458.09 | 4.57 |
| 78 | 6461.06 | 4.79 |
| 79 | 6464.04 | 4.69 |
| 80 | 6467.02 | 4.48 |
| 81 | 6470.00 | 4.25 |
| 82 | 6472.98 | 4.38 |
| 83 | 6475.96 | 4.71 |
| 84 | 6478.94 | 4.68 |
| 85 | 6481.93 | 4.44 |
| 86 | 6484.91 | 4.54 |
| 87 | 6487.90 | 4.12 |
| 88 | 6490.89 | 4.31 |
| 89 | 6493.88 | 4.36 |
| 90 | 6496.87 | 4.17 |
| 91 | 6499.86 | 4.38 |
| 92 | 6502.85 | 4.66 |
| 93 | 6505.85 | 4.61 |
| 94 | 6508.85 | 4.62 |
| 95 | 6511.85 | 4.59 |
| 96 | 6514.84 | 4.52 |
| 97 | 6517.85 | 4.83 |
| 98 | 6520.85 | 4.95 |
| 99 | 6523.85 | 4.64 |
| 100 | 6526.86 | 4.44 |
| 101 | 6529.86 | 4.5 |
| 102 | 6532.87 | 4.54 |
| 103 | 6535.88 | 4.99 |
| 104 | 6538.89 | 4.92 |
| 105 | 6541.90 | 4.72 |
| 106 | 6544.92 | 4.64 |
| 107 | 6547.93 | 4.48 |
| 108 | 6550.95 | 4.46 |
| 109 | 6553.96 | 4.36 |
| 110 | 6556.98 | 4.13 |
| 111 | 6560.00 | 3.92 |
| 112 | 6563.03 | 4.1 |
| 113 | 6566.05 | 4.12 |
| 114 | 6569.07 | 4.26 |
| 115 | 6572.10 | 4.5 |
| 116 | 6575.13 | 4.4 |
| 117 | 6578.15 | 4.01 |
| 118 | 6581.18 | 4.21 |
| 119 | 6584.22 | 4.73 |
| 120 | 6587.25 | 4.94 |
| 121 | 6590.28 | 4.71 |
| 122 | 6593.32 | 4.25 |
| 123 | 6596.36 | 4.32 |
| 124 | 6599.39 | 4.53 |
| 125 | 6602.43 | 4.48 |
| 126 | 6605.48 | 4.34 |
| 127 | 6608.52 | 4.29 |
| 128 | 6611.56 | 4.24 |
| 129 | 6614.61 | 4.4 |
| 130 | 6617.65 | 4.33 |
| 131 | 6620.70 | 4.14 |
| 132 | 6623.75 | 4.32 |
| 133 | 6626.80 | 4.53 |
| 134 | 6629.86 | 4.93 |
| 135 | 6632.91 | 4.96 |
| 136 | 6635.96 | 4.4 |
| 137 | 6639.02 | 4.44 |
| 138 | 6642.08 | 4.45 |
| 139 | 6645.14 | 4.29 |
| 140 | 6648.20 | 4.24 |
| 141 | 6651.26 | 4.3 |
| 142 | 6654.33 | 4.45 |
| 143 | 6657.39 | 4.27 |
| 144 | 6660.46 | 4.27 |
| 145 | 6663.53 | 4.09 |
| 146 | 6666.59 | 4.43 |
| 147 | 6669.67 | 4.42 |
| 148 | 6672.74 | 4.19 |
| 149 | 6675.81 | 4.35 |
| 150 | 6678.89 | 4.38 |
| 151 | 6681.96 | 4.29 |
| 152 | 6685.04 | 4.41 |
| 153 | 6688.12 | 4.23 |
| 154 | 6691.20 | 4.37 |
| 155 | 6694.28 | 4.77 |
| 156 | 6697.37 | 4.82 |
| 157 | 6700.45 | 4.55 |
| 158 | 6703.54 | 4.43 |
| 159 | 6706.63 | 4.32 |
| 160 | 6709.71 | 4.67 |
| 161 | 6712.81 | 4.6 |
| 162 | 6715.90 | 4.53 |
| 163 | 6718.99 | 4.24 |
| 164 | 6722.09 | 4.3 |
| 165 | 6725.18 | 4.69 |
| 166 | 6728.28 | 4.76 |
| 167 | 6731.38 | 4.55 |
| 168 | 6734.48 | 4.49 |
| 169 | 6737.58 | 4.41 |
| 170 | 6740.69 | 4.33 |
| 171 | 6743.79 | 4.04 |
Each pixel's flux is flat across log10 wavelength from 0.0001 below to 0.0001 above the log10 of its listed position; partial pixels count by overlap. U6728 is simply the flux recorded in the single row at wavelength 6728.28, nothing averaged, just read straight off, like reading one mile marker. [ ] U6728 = 4.76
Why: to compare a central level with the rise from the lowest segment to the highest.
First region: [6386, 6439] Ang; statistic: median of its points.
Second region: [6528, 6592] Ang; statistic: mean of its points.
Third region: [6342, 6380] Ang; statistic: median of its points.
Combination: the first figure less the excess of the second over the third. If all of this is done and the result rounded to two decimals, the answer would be 4.43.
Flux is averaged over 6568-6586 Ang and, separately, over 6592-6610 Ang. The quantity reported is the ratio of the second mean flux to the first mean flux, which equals 1.00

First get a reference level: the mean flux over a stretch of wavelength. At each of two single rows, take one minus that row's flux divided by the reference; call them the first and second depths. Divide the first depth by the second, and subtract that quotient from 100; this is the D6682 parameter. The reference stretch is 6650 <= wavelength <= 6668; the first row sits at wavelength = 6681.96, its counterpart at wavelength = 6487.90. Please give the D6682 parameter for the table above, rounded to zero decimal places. 100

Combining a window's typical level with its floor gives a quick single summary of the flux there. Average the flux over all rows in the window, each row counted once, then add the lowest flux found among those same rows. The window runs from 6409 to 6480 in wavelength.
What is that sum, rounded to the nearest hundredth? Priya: 8.67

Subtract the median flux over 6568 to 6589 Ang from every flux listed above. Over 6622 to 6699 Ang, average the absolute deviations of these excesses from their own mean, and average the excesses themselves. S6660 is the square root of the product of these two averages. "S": 0.06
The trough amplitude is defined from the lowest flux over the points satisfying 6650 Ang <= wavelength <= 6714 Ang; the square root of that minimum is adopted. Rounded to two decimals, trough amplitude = 2.02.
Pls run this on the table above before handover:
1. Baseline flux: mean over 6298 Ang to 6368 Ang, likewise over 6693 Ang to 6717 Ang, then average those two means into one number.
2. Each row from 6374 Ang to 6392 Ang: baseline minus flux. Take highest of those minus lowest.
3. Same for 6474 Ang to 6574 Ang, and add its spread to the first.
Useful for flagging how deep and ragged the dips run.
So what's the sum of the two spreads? 1.4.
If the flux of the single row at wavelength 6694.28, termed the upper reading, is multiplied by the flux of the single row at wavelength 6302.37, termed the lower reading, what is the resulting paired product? 19.6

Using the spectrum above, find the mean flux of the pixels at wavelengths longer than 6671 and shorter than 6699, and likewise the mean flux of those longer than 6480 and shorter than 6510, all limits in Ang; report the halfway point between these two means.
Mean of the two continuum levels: 4.42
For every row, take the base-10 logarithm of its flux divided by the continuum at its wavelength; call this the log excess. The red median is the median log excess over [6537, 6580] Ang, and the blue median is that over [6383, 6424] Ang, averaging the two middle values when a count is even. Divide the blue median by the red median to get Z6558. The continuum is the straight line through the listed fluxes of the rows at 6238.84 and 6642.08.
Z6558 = 8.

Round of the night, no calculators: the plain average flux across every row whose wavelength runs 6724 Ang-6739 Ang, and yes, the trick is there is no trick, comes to 4.58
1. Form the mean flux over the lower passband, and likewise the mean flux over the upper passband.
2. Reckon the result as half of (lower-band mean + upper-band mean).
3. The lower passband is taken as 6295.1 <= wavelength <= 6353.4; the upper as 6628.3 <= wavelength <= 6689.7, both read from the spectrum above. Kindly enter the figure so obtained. 4.36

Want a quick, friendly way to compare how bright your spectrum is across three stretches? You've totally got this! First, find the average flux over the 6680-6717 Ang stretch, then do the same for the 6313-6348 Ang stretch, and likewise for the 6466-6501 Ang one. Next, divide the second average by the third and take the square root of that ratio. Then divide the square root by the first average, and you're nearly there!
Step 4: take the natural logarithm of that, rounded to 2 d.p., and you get -1.52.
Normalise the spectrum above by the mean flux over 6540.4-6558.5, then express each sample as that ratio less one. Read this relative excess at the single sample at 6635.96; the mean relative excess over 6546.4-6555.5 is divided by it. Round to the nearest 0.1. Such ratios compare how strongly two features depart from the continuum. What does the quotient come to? 0.5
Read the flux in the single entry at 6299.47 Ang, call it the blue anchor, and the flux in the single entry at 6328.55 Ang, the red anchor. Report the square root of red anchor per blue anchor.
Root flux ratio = 1.03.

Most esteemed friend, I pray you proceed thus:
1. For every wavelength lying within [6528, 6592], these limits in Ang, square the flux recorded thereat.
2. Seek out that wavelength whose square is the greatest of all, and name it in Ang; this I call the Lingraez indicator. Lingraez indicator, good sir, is 6535.88 Ang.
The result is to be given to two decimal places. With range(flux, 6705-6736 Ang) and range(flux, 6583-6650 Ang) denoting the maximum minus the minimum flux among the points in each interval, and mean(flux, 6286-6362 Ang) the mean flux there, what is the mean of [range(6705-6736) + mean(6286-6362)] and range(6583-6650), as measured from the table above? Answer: 2.83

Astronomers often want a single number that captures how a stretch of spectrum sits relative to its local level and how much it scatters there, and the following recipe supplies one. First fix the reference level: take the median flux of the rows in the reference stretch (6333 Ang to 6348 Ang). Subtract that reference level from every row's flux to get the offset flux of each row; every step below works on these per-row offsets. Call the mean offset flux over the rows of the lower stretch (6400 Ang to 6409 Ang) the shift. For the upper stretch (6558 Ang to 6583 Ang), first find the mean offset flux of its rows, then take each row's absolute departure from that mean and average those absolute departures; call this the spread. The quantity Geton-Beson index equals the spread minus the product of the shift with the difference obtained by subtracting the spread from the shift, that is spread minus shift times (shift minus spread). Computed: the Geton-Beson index 0.16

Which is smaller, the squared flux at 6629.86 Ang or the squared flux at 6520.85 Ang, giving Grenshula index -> 24.3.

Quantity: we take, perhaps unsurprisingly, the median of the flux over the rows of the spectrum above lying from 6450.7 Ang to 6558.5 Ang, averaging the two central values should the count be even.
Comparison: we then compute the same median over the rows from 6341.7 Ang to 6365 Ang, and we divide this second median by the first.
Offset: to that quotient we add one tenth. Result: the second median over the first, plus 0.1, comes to 1.08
